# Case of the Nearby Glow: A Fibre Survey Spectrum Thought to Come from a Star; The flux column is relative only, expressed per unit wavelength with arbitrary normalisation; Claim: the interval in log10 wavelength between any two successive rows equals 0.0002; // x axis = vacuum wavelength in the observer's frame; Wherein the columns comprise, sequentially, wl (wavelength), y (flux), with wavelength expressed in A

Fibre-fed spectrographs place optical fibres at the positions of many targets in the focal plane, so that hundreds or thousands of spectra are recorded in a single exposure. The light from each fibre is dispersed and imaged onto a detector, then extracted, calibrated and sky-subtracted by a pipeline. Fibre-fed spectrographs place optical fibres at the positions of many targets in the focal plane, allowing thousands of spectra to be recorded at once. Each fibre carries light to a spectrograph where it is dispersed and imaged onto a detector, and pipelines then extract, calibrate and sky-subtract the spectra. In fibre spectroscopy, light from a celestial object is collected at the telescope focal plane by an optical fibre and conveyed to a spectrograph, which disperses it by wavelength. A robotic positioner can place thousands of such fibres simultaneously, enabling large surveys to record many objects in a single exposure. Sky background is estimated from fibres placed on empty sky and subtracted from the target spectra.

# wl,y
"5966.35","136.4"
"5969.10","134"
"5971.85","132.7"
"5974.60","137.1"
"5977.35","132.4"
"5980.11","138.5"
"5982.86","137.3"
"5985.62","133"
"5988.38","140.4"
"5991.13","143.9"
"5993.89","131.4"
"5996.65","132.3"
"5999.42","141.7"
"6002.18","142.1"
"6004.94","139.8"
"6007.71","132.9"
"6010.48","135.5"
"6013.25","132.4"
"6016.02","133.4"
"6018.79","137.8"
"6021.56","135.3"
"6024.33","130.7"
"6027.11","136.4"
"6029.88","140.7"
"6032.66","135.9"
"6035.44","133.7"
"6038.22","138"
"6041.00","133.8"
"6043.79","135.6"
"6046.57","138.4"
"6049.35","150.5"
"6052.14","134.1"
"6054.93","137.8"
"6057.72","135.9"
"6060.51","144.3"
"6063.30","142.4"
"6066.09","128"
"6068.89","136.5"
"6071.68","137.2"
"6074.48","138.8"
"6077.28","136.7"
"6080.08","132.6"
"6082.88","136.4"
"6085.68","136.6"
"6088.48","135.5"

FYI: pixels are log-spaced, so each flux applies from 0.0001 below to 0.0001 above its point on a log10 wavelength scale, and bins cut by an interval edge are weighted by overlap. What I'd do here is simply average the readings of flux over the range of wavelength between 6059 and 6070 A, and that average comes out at 138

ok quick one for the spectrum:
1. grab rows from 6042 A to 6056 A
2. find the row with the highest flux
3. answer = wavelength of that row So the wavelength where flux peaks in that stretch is 6049.35 A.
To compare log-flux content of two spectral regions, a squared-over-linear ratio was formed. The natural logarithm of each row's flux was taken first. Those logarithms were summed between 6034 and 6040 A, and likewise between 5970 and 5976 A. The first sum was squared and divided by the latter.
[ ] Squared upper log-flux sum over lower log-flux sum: 9.84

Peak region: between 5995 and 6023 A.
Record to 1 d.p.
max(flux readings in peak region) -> 142.1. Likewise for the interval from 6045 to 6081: 150.5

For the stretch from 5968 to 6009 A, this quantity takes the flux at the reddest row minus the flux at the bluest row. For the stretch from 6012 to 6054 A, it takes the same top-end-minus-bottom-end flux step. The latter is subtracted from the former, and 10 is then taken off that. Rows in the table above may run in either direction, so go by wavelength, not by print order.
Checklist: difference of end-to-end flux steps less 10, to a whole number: -13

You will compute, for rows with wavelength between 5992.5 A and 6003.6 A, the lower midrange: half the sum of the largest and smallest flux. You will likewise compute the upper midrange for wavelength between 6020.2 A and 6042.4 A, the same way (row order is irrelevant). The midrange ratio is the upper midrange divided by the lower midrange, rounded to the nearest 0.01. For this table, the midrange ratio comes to 0.99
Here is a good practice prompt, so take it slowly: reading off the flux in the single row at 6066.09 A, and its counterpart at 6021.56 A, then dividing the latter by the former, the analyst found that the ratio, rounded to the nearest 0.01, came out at 1.06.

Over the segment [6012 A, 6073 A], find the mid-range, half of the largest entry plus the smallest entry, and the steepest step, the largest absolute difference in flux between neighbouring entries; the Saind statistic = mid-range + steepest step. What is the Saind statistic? 156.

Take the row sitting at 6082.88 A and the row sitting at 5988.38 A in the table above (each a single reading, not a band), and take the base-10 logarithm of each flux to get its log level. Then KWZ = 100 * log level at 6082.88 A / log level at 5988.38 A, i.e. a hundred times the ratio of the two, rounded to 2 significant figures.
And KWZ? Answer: 99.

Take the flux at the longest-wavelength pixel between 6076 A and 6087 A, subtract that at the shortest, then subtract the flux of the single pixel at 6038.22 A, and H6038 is -138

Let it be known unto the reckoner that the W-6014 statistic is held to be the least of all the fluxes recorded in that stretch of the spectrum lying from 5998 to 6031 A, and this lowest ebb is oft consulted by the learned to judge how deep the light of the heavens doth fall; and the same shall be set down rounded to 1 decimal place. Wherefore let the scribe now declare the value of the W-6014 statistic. 130.7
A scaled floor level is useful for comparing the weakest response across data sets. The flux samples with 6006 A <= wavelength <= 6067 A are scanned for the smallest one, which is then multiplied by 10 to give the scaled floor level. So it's 1280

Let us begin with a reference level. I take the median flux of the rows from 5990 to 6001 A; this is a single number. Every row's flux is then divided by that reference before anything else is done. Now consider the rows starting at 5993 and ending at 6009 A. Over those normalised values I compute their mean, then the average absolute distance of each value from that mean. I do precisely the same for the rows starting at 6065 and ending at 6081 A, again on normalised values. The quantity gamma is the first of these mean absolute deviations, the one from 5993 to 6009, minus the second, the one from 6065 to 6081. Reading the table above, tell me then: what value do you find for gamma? 0.010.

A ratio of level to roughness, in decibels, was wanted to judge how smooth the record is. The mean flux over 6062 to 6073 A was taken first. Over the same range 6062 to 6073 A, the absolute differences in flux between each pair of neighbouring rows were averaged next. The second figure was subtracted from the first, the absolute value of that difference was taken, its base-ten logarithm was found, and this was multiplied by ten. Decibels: 21.1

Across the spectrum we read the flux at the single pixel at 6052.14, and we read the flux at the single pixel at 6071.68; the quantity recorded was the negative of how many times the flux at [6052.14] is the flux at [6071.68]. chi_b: -0.98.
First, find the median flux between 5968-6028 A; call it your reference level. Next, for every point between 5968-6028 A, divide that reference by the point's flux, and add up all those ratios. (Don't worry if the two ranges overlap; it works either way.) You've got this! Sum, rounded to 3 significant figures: 21.9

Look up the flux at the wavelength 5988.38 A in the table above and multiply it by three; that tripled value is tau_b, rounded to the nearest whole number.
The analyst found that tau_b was 421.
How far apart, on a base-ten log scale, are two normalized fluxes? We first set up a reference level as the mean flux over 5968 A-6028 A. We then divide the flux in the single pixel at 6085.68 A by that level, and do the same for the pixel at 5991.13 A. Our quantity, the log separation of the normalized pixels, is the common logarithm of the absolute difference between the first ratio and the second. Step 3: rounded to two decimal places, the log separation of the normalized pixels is -1.27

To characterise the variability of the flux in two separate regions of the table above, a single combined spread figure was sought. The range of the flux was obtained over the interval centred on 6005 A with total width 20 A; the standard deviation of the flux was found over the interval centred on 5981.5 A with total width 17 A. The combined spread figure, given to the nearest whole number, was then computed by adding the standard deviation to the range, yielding 13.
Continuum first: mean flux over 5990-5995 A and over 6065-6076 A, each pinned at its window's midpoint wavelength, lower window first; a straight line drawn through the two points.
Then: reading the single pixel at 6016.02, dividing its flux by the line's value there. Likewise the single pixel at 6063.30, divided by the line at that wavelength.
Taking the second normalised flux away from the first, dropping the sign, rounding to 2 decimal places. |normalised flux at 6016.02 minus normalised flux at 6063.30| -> 0.08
